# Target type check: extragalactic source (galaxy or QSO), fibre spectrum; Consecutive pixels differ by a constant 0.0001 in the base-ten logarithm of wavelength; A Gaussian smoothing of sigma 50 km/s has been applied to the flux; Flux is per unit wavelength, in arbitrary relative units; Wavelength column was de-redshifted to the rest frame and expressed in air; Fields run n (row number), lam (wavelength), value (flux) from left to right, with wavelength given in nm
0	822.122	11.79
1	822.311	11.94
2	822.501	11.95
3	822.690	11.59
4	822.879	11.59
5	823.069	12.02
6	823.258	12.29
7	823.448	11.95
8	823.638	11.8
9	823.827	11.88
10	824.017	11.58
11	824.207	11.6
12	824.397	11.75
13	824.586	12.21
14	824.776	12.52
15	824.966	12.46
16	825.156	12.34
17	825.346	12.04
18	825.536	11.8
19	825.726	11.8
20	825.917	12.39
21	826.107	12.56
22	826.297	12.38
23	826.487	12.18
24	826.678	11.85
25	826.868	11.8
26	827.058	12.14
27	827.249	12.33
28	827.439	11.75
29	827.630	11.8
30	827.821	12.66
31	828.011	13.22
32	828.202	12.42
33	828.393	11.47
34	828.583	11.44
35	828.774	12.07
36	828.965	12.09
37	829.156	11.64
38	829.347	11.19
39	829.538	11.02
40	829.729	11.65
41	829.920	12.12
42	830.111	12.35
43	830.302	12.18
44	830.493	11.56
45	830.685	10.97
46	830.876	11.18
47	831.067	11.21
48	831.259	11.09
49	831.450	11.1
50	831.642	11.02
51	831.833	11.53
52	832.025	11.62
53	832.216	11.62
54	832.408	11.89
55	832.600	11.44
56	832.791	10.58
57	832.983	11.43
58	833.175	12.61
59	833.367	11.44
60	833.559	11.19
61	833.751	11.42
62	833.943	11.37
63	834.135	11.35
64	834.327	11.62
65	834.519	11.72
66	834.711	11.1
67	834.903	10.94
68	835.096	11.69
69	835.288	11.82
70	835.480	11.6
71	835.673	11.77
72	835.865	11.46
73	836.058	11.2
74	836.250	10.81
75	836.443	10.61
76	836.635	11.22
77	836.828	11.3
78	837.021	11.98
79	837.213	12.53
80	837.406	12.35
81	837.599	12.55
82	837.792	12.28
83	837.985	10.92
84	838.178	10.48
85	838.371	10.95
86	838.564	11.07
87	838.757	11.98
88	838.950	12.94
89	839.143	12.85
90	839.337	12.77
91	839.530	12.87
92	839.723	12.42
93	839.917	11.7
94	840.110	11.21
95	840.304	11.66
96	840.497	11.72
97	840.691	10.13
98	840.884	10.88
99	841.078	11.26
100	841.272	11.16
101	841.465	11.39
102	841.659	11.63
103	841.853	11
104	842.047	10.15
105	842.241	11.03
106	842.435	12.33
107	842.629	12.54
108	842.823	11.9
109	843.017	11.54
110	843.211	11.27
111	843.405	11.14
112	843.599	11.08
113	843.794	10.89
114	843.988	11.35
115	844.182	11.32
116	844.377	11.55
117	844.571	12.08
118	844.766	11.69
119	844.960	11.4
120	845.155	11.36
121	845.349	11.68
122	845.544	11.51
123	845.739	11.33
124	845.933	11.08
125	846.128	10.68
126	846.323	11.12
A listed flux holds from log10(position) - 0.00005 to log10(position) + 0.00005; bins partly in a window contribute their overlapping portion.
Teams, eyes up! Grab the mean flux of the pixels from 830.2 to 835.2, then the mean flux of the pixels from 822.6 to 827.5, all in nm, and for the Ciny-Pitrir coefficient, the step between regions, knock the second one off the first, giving -0.61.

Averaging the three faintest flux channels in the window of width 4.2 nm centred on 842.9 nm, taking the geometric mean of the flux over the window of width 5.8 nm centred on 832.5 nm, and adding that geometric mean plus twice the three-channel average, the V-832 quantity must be 32.8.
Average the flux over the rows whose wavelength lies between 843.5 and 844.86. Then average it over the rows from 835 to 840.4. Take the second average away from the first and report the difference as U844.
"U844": -0.33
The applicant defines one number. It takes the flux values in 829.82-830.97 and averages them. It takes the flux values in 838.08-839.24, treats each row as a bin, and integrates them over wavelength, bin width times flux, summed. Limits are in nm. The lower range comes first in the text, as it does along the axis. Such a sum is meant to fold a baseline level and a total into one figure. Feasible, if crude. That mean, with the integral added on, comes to 25.3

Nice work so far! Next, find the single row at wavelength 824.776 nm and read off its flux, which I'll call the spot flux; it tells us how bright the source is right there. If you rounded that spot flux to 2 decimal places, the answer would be 12.52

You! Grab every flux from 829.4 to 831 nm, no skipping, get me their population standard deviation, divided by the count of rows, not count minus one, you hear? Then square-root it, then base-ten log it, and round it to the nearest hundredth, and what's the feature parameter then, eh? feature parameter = -0.15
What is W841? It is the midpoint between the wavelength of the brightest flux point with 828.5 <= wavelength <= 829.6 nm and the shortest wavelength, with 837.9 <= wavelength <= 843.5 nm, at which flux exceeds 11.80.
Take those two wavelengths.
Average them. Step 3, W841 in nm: 833.86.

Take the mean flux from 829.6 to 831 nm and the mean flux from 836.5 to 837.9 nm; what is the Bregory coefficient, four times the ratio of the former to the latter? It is 3.90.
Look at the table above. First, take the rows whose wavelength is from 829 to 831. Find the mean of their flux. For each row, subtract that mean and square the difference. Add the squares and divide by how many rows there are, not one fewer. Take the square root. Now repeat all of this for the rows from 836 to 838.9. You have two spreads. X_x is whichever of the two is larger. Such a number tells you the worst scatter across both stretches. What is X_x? 0.70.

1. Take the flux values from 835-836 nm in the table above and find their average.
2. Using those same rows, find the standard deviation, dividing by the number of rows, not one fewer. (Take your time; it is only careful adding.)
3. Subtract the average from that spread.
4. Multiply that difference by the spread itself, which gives -1.5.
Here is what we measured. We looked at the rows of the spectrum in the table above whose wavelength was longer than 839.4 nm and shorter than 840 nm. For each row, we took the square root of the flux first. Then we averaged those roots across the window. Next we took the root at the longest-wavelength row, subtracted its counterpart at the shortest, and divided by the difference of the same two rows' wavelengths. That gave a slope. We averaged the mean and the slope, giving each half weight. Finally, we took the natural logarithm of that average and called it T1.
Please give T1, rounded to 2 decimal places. 0.43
